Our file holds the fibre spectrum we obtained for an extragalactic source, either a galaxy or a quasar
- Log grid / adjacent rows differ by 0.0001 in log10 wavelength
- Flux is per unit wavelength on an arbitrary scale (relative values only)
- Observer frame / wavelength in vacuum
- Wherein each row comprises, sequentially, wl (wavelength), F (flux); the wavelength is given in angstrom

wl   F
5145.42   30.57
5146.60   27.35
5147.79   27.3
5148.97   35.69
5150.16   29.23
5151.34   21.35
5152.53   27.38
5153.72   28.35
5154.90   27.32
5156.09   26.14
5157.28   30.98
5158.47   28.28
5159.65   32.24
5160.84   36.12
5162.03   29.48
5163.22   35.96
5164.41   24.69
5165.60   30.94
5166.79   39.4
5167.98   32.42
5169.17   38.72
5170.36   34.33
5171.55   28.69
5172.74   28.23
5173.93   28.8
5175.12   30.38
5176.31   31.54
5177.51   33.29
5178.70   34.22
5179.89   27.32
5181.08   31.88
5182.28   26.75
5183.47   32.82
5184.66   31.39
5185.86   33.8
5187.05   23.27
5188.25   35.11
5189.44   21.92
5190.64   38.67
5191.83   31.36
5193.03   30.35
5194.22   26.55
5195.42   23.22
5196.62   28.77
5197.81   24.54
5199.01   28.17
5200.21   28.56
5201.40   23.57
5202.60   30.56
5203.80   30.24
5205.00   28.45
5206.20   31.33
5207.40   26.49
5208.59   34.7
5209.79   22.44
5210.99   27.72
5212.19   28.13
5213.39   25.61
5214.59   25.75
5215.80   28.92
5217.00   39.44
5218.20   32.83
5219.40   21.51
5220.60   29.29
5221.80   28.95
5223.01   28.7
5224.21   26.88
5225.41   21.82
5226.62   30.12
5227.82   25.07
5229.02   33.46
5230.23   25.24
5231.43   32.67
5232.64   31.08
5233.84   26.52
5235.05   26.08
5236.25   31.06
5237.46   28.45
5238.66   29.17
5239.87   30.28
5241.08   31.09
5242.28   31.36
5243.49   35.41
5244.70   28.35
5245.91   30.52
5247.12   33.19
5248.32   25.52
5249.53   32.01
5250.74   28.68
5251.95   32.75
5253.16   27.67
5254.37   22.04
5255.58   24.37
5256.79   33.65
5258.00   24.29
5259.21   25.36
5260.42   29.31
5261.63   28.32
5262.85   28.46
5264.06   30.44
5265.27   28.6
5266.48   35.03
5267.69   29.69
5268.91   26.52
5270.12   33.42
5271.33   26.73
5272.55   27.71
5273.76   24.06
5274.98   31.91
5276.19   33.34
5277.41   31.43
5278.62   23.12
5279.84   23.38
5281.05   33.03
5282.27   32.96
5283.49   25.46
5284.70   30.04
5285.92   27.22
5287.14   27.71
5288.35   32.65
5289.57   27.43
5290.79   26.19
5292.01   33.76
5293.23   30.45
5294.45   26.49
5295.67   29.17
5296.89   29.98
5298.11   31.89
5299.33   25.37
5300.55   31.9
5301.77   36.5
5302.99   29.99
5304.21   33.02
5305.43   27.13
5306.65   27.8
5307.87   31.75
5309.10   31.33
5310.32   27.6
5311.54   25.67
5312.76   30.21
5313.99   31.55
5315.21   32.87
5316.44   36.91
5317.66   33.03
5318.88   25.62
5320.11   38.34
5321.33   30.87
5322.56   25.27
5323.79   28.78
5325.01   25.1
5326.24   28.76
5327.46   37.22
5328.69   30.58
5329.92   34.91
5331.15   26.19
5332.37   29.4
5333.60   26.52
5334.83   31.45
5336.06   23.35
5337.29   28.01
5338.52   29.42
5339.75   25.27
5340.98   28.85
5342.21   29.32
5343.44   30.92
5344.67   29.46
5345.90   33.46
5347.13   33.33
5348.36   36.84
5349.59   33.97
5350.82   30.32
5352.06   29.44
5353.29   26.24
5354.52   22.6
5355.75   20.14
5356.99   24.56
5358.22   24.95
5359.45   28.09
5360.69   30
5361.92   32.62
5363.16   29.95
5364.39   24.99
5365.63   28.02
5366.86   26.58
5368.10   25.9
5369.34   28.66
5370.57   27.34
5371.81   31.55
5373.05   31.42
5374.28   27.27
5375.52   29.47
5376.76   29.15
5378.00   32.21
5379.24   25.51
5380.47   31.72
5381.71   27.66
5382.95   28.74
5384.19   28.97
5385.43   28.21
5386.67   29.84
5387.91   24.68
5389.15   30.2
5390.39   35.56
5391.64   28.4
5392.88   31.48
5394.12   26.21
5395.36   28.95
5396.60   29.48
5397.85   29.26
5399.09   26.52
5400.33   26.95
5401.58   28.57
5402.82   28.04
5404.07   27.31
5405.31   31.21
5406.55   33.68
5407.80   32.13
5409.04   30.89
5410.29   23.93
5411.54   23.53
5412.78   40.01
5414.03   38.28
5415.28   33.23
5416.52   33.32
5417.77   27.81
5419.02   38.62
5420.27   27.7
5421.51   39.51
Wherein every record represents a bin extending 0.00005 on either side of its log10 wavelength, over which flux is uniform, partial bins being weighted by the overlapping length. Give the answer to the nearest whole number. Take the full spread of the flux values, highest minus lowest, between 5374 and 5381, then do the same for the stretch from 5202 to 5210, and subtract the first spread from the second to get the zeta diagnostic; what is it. 6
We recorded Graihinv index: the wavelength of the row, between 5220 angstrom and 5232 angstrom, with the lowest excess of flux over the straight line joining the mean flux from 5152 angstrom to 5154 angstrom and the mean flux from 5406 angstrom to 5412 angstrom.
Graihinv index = 5225.41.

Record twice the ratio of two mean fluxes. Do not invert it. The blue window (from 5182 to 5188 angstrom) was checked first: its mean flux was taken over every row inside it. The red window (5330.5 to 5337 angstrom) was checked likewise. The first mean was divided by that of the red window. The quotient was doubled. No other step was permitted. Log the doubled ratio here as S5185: 2.2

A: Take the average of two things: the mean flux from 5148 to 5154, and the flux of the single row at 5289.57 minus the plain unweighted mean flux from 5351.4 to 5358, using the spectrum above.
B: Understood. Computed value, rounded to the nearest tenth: 15.6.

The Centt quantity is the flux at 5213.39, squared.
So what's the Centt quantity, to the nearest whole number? 656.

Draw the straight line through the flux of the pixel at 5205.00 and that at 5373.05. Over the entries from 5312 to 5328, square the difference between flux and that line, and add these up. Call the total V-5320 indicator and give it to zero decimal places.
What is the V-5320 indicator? 249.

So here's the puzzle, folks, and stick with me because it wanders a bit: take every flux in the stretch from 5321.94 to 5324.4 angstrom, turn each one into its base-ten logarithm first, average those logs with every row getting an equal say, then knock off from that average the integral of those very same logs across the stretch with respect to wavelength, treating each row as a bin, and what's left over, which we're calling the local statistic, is -2.08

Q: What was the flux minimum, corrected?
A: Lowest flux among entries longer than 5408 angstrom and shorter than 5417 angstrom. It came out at 23.53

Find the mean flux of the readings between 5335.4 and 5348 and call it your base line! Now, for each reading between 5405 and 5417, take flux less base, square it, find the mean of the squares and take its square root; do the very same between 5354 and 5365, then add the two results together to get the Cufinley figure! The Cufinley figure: 10.4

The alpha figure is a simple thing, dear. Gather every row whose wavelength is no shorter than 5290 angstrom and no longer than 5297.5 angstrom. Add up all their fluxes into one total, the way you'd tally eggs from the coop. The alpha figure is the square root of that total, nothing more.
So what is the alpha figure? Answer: 13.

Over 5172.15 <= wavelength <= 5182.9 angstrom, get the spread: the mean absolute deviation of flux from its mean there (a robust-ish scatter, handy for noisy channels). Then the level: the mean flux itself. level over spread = 13.7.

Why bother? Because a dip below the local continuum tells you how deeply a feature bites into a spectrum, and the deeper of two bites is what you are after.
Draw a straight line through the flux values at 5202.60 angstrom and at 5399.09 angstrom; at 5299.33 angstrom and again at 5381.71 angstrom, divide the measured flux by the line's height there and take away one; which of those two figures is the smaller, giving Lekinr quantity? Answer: -0.11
